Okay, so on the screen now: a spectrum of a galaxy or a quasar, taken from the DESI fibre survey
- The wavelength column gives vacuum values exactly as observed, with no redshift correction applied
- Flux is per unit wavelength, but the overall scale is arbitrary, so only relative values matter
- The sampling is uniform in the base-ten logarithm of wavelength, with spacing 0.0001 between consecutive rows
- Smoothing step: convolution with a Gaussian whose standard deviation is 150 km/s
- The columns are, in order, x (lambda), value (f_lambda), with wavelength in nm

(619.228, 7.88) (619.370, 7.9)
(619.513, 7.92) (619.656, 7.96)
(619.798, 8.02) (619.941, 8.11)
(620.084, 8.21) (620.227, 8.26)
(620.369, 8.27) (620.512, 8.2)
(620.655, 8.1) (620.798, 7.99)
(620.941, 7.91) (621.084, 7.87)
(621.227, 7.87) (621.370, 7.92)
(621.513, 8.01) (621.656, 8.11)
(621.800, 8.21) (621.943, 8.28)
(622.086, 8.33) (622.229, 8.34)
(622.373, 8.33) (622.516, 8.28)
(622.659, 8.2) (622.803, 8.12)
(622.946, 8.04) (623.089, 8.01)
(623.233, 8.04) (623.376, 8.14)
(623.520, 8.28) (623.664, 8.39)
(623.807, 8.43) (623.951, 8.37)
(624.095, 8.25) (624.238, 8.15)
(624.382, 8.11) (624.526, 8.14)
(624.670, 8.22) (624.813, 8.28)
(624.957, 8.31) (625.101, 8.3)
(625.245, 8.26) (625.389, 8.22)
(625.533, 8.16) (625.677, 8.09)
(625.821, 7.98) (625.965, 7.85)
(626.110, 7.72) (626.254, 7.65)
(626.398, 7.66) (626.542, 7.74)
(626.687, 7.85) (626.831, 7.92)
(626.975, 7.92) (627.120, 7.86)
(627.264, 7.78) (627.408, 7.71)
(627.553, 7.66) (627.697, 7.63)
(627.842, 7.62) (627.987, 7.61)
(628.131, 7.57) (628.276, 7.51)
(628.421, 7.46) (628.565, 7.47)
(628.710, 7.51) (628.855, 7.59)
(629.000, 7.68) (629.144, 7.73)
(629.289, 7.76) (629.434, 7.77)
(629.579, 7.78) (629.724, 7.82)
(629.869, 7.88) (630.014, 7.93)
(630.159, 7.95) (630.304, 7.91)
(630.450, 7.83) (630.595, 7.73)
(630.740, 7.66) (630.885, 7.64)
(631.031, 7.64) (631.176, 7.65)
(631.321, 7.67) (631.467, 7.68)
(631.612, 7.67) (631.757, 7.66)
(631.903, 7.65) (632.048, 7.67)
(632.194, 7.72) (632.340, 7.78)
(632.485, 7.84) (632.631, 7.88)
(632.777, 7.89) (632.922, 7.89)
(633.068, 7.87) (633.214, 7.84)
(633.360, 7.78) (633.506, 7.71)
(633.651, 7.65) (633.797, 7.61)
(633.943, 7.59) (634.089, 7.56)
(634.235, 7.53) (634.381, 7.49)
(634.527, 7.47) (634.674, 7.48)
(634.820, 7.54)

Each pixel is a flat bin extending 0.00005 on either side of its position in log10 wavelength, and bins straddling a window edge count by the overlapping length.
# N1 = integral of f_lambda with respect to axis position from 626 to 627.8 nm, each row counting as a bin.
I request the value 13.96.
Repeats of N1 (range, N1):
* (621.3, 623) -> 13.91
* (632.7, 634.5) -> 13.86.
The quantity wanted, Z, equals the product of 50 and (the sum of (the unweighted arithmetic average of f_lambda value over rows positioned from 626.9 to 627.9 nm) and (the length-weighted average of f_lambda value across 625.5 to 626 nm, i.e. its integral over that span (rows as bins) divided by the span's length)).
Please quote 788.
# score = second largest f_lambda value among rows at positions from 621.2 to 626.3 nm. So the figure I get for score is 8.39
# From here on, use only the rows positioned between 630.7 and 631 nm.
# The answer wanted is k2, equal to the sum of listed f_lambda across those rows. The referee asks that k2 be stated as 15.3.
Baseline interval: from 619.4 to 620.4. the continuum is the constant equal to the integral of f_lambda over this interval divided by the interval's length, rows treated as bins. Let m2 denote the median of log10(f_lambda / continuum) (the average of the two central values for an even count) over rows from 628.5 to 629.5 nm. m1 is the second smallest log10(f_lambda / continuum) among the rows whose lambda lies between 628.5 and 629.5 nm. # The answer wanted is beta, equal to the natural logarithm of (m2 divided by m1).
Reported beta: -0.36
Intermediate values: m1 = -0.032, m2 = -0.023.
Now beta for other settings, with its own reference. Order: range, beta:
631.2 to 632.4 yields -0.02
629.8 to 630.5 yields -0.15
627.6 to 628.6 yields -0.18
